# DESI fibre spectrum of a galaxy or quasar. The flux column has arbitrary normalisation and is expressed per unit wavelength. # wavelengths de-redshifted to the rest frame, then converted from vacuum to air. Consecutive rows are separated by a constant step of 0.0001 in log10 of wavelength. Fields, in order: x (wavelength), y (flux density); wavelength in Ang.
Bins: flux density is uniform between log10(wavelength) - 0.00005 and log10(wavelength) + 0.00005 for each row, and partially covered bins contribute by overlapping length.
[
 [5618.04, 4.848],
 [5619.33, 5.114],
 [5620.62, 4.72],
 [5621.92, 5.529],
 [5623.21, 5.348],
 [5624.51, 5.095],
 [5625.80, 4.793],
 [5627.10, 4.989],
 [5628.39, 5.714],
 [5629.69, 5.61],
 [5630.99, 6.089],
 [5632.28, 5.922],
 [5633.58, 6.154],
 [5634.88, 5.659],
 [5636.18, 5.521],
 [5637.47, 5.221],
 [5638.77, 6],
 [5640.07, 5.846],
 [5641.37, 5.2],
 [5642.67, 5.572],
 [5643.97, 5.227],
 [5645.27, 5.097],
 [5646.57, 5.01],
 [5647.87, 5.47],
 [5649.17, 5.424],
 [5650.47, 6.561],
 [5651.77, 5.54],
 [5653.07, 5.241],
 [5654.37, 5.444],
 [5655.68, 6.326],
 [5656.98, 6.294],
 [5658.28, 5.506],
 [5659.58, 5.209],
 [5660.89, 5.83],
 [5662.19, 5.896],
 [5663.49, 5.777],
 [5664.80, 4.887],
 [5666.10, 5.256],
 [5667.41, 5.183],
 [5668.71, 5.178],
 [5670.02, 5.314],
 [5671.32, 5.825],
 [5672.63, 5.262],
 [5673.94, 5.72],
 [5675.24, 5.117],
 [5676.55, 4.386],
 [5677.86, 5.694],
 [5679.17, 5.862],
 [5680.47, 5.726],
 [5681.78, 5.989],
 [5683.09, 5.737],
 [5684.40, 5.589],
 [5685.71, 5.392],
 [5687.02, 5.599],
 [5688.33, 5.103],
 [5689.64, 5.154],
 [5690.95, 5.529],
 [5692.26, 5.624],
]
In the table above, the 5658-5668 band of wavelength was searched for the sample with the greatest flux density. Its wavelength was 5662.19 Ang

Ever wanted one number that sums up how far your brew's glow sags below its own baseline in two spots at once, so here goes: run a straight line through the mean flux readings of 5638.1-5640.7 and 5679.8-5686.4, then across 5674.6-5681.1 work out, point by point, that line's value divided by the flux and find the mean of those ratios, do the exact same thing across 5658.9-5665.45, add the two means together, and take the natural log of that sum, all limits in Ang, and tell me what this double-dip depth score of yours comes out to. 0.759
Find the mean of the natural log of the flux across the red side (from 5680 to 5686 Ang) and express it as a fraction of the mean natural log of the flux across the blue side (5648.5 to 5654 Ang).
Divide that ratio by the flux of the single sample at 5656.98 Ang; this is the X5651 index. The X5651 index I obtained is 0.159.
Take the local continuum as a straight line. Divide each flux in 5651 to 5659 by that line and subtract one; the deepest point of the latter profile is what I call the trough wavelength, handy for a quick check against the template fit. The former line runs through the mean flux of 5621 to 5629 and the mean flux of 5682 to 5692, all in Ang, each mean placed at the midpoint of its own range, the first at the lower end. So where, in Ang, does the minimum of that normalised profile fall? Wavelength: 5653.07 Ang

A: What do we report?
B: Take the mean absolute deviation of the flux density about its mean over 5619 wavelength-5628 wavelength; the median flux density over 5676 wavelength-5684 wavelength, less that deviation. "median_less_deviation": 5.52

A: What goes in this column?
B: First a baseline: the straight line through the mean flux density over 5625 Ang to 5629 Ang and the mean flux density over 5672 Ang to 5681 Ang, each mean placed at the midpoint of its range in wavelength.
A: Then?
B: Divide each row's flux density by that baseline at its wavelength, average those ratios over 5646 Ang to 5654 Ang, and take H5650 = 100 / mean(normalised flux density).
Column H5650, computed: 95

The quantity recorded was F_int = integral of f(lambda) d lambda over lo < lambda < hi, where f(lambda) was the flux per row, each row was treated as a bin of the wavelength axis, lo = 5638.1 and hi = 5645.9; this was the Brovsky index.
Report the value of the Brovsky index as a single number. 42.8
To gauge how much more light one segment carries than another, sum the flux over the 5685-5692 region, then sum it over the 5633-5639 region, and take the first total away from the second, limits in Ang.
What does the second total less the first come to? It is 1.8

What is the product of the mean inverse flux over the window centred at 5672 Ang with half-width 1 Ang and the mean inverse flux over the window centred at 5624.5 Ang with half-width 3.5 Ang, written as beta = 0.0352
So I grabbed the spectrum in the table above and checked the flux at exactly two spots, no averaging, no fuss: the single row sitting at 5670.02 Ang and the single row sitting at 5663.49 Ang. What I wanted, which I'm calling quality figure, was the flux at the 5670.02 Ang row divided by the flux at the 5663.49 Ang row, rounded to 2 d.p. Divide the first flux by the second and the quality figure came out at 0.92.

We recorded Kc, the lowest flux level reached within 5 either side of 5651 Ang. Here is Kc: 5.01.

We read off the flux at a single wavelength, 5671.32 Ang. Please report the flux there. 5.825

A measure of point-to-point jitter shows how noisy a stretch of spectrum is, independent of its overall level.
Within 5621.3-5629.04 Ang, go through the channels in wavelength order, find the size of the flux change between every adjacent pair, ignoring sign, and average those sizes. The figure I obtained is 0.33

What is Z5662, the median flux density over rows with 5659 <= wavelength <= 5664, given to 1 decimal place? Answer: 5.8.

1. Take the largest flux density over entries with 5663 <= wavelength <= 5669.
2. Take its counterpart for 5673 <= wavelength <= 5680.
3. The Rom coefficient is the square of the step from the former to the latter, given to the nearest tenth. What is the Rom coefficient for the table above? 0.0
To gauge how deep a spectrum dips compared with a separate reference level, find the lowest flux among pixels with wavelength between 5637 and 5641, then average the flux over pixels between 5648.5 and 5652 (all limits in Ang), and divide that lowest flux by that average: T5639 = 0.89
